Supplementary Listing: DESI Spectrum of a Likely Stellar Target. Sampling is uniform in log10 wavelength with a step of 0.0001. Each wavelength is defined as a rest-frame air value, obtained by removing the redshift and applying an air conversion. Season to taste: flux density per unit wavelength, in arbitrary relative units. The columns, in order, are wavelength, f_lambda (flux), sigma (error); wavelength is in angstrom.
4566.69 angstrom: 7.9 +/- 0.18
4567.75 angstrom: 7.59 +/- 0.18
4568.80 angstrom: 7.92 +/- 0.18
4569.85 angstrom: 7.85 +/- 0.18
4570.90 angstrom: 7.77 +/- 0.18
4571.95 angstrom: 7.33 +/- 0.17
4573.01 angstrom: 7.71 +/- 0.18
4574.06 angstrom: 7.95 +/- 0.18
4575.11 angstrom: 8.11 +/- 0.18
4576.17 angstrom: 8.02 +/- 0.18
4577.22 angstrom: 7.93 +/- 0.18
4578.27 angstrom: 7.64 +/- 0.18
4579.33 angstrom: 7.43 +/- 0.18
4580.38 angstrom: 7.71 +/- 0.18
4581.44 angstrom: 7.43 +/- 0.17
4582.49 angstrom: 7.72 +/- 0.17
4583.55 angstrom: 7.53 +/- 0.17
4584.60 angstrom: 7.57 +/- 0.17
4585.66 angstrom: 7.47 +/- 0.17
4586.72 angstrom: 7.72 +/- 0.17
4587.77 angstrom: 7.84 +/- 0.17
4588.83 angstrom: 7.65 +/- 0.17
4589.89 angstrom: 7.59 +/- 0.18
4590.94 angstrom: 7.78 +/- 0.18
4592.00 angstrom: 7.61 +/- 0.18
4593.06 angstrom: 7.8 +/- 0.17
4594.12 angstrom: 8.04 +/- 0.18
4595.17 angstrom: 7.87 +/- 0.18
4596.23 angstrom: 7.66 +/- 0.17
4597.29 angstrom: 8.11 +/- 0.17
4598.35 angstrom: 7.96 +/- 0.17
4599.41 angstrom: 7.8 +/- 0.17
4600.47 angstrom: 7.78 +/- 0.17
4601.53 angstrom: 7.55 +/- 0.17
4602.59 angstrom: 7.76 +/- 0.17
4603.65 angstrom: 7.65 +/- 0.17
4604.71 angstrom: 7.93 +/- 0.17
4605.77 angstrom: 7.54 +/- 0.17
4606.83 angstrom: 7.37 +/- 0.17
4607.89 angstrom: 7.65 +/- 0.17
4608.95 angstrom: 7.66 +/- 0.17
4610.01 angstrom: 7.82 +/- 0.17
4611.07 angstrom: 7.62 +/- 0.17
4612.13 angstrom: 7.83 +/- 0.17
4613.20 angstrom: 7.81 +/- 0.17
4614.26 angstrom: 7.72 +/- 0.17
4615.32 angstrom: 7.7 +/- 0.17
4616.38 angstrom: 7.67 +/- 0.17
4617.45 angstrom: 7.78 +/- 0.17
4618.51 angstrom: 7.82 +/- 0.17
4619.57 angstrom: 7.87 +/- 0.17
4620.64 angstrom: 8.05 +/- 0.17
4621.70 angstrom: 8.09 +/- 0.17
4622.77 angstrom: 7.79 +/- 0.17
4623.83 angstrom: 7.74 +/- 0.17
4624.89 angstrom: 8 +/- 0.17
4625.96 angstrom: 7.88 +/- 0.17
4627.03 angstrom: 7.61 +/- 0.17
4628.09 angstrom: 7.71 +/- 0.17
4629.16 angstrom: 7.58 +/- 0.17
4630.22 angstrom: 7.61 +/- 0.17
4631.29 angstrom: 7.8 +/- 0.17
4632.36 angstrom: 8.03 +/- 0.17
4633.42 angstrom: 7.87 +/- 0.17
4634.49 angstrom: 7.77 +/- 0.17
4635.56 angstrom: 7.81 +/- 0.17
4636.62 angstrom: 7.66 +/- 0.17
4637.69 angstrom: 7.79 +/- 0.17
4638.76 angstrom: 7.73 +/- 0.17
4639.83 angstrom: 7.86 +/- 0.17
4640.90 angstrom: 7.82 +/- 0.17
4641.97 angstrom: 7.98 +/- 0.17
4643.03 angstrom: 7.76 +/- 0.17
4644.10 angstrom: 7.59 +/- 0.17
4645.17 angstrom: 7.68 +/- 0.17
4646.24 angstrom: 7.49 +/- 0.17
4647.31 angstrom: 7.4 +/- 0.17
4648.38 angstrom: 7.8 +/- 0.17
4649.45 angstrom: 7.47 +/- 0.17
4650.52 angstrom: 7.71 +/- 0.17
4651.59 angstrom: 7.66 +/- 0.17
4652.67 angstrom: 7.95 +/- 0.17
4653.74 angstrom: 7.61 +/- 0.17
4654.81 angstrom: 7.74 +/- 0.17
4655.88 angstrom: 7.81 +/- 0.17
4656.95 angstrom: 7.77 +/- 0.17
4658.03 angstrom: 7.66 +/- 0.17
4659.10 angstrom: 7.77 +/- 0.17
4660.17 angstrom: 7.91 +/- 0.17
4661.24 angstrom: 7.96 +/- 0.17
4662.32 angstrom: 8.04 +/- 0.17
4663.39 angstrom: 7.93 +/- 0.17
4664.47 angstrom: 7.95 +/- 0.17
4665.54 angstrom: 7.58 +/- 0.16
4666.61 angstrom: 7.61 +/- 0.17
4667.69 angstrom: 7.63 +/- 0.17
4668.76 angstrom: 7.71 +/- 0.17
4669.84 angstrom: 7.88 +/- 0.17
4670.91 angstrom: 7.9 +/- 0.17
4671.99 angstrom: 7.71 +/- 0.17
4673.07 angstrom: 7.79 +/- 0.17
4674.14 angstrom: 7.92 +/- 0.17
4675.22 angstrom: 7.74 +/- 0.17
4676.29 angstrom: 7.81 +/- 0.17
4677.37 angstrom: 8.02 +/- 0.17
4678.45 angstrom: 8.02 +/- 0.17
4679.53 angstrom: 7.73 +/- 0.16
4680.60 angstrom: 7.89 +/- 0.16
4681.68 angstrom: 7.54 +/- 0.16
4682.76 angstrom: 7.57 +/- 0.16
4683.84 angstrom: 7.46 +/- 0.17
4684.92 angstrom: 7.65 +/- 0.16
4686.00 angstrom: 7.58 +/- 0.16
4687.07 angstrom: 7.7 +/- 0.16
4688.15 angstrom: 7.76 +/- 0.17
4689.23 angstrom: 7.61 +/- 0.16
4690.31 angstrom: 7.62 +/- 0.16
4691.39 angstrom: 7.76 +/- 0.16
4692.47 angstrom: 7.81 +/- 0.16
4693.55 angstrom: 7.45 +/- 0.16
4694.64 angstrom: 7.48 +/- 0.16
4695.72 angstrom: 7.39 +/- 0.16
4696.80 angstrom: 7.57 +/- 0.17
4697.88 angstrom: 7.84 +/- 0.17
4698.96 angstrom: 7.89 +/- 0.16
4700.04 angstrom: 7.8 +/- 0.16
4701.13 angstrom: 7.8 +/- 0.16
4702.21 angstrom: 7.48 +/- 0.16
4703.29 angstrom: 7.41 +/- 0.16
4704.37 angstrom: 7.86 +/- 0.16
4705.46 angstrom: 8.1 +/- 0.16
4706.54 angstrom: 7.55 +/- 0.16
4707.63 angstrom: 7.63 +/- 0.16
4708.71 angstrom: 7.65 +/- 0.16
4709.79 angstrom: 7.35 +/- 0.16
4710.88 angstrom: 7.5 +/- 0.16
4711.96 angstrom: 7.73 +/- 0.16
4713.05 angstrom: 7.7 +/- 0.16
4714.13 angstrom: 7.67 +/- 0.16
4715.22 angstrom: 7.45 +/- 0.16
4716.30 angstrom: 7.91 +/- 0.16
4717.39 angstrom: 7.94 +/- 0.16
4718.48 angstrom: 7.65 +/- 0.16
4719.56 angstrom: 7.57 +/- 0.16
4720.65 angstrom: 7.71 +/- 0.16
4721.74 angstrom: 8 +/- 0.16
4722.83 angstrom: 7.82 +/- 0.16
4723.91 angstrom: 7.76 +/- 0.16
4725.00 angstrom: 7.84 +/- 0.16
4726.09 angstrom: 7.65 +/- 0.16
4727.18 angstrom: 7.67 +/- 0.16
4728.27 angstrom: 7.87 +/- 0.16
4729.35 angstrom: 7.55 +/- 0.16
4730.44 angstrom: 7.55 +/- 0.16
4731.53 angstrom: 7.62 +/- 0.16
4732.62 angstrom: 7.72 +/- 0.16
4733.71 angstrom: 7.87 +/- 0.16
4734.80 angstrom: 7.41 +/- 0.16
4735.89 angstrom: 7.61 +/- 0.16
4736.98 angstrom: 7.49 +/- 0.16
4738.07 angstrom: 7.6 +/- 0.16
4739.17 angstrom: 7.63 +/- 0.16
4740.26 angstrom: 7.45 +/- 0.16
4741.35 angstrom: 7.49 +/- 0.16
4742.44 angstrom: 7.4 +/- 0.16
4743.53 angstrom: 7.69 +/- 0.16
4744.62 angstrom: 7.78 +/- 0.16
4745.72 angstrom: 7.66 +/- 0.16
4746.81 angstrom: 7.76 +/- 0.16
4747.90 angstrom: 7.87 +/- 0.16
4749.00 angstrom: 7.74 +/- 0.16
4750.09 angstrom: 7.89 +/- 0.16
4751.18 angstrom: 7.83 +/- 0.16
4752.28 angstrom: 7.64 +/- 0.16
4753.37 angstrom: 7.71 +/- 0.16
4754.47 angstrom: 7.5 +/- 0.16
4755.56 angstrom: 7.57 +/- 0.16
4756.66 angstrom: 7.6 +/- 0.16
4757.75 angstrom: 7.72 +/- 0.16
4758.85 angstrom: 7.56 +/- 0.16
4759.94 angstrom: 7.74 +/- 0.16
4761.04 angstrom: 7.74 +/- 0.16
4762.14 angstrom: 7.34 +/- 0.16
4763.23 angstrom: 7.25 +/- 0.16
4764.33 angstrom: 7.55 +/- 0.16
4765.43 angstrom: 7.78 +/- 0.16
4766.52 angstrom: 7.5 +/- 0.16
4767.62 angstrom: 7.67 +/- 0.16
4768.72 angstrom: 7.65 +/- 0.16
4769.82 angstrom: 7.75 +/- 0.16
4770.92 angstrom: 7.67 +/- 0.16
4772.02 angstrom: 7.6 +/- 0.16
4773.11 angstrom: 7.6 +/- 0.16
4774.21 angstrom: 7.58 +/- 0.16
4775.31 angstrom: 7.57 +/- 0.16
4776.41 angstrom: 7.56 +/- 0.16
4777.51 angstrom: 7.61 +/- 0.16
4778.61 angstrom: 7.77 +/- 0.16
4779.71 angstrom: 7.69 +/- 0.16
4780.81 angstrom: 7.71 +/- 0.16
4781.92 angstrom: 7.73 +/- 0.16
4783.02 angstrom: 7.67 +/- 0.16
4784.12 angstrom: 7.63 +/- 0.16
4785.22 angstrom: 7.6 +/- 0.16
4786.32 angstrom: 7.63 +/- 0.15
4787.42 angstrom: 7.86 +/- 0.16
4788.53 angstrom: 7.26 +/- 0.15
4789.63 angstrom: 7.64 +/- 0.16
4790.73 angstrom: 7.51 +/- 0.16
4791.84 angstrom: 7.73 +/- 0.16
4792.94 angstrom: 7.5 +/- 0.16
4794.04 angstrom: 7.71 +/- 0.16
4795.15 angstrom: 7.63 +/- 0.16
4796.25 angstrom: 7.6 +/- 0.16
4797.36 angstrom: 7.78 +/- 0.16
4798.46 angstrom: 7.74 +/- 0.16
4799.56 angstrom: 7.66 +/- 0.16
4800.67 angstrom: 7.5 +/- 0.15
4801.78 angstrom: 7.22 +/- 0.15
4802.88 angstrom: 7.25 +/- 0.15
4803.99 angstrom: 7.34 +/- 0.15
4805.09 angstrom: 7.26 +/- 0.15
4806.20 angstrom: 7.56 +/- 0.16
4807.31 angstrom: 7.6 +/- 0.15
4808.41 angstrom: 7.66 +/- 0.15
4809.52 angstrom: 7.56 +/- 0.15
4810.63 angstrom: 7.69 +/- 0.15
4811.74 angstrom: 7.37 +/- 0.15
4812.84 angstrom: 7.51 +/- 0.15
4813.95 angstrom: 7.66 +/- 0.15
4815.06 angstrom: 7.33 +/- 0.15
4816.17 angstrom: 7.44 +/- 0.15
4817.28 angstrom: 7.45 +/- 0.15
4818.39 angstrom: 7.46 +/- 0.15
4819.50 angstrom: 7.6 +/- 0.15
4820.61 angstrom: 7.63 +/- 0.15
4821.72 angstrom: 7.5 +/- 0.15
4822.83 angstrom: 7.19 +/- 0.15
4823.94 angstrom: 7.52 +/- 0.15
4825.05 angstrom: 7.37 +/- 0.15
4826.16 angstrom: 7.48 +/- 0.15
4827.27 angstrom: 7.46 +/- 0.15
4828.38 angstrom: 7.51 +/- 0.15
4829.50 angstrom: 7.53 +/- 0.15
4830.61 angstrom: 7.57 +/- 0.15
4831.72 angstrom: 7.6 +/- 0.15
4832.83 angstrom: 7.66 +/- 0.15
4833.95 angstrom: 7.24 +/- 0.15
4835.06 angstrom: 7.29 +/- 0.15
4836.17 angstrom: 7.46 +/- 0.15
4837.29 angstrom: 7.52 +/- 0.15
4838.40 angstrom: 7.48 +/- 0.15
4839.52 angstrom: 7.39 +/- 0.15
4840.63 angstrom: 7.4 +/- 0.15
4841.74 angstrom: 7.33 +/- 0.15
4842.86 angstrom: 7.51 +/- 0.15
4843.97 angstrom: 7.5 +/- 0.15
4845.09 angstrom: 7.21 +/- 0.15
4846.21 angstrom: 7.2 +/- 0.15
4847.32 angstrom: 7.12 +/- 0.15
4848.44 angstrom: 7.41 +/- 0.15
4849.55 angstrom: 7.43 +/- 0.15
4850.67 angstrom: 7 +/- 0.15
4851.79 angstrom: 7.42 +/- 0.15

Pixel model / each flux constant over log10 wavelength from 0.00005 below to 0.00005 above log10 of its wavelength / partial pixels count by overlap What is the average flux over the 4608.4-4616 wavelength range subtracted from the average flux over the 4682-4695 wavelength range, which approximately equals -0.12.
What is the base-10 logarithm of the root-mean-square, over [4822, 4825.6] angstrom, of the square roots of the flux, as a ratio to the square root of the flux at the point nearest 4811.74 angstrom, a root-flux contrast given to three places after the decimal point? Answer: 0.000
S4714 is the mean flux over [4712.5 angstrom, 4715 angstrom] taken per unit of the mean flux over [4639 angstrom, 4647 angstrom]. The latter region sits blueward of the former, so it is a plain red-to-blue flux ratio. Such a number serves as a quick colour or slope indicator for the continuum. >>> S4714 0.99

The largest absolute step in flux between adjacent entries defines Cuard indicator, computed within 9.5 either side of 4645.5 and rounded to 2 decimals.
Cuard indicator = 0.40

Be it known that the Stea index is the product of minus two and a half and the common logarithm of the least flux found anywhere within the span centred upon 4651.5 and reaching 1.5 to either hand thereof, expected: -2.21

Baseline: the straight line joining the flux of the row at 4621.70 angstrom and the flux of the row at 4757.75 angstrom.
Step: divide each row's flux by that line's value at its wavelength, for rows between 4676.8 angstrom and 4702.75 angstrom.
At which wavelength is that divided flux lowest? 4695.72 angstrom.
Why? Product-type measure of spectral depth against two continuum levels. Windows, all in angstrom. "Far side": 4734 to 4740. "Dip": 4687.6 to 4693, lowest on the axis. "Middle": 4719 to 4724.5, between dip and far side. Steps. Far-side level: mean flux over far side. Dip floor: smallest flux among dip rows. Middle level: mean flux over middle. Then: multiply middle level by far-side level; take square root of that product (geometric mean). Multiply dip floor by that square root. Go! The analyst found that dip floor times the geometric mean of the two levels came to 58.3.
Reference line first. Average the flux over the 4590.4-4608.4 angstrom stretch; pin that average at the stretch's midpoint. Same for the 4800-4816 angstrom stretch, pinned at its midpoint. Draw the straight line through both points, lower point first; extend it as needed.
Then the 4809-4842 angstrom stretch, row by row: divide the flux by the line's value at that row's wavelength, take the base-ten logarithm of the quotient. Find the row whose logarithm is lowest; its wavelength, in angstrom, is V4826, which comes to 4822.83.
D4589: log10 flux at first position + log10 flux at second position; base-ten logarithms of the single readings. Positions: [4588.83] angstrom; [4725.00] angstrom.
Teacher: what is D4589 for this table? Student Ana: 1.78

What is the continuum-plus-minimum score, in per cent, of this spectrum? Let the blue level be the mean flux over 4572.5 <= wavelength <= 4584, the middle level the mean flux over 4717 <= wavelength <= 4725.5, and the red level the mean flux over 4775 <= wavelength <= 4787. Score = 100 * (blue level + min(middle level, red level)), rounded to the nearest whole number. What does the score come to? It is 1540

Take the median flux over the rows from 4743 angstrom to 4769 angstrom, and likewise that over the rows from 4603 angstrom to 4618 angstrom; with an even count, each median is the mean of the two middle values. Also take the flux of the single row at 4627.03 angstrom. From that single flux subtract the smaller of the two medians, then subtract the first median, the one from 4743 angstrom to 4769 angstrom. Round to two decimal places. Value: -7.75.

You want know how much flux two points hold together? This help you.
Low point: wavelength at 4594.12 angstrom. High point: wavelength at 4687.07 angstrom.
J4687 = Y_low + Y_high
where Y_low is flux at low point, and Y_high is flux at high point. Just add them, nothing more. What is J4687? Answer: 15.7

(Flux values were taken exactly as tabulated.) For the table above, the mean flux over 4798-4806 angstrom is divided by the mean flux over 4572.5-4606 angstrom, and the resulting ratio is 0.959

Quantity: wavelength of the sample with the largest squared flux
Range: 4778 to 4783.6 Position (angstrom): 4778.61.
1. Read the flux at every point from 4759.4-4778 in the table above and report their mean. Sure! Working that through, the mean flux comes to 7.60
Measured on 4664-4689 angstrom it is 7.75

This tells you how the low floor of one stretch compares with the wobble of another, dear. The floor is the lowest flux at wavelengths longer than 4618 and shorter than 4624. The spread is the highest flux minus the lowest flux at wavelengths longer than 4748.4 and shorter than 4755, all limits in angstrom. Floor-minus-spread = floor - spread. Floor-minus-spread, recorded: 7.35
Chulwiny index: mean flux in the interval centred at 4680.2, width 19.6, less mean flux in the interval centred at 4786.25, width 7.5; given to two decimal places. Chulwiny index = 0.13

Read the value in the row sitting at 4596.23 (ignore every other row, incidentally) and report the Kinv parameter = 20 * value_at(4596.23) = 153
